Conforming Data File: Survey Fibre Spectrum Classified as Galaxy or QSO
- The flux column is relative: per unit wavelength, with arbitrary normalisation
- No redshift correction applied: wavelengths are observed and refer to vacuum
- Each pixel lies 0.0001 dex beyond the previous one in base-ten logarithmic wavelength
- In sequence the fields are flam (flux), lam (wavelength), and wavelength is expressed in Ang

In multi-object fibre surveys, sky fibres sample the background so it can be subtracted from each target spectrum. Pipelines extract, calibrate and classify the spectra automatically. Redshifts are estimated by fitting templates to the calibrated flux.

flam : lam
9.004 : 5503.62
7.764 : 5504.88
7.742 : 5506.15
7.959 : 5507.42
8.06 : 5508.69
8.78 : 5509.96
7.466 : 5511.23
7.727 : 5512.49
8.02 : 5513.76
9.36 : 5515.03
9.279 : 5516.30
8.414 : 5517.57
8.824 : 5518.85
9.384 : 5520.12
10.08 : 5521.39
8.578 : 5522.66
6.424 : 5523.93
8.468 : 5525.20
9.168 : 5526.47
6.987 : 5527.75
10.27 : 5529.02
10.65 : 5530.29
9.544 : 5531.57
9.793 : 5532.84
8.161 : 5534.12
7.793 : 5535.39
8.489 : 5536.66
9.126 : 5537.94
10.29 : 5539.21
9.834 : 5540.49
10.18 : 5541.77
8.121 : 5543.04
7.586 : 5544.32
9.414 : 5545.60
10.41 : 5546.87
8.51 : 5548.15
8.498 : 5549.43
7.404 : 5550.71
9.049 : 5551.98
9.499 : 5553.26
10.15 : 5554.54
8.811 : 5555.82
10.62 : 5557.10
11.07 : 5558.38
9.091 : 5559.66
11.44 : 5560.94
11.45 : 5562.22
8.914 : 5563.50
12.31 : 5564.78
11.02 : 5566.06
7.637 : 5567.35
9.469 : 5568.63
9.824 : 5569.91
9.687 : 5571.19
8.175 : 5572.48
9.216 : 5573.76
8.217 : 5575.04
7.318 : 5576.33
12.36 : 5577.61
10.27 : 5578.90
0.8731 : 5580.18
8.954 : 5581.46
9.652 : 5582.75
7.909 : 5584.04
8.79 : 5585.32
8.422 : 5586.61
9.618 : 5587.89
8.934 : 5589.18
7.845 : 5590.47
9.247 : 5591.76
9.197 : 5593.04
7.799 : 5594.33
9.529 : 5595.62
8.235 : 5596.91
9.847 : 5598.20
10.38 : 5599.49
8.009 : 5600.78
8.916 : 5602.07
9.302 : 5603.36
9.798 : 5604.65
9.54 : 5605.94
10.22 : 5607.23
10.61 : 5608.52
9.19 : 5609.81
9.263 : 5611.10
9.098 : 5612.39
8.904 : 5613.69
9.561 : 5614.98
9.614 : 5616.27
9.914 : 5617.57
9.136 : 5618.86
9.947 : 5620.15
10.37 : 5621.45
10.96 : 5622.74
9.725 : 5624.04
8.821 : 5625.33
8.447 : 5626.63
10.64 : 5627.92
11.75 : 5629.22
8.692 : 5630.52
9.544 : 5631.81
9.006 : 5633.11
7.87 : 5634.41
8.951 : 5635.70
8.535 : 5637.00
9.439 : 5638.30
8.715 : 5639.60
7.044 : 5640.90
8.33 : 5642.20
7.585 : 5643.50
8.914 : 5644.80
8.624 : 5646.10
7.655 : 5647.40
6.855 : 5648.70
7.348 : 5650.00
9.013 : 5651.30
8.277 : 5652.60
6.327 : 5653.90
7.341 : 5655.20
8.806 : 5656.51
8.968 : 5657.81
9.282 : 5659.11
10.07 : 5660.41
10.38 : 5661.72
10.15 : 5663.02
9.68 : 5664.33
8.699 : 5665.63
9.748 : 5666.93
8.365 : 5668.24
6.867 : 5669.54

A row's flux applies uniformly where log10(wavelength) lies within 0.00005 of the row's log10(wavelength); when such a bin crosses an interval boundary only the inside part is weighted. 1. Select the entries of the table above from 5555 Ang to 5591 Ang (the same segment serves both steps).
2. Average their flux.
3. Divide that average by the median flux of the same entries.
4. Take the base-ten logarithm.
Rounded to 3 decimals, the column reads 0.003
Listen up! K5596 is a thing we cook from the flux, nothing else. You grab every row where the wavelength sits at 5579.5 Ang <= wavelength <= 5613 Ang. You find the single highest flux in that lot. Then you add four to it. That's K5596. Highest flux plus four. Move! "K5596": 14.6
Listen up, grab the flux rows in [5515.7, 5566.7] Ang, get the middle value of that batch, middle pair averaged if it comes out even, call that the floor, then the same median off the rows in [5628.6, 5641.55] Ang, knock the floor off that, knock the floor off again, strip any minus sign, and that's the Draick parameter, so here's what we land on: 9.6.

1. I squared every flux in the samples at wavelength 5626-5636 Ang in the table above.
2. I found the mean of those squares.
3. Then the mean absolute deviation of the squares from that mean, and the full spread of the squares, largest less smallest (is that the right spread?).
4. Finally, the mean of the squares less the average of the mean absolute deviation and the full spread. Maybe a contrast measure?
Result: 42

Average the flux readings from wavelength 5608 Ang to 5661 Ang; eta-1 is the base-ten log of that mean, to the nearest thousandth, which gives 0.952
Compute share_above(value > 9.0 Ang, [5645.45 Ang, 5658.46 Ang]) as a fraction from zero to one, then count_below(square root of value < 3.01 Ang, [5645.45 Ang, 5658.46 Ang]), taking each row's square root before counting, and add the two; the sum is 10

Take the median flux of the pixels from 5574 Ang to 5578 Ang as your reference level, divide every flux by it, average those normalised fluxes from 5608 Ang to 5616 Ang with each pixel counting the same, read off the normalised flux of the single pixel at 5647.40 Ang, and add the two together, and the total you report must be 2.08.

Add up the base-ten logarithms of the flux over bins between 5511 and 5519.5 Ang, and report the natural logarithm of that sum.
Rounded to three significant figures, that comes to 1.87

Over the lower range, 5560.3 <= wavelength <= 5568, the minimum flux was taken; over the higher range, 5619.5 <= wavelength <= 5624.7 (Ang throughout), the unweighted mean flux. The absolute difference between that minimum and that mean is 2.6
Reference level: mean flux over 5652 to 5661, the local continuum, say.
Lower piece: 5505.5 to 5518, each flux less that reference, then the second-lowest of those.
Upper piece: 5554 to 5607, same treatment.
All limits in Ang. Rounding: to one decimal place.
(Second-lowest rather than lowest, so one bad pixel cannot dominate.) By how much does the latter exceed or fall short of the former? -0.4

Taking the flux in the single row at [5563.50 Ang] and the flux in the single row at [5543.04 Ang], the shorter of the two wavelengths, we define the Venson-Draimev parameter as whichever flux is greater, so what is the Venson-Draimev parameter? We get 8.9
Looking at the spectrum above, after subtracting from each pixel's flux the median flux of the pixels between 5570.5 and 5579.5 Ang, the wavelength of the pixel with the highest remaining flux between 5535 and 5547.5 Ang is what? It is 5546.87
